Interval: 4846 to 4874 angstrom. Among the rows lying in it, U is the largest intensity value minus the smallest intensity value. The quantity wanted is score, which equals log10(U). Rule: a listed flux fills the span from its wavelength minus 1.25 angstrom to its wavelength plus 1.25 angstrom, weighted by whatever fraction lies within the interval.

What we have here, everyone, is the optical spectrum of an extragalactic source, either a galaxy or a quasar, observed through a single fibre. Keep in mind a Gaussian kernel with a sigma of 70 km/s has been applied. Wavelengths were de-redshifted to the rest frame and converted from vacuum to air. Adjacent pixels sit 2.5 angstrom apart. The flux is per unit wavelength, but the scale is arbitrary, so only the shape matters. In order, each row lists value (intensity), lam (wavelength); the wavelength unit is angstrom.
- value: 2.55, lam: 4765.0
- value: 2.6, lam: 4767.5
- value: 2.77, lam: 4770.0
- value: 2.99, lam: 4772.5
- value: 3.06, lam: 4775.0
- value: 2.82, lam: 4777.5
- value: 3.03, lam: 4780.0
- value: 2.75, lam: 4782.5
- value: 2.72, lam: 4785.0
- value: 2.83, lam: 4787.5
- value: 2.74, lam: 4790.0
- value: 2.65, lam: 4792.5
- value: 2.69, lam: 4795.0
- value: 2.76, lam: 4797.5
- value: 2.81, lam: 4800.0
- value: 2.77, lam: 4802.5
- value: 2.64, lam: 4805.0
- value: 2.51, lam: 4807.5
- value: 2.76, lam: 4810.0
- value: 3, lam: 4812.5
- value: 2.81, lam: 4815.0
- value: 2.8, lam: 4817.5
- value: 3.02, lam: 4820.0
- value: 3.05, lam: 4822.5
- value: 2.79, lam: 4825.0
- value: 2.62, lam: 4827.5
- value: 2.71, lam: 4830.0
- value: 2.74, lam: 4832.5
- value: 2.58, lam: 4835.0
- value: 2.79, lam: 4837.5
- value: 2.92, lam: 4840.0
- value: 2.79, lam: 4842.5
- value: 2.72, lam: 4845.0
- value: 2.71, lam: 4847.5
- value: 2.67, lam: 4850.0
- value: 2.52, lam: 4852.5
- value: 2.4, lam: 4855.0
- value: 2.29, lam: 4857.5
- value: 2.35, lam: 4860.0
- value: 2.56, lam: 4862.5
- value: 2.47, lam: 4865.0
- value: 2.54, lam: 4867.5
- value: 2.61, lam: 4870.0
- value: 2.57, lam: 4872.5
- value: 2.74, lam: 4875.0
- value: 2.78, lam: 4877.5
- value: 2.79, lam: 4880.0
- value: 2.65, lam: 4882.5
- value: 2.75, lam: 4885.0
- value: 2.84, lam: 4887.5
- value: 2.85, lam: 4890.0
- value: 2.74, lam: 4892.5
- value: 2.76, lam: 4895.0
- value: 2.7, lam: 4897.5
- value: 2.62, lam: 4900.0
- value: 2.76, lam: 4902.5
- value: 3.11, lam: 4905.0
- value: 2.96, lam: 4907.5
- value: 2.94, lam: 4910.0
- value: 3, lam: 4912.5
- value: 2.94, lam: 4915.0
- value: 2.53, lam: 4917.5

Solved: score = -0.38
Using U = 0.42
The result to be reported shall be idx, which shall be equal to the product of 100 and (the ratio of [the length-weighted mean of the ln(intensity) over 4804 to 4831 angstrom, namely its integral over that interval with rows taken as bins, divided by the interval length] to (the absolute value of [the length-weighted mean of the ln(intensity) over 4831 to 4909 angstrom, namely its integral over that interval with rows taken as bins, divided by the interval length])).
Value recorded 104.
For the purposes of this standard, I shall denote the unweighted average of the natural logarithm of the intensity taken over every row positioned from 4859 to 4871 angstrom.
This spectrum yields 0.92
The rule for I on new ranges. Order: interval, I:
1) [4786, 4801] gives 1.01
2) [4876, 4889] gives 1.02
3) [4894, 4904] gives 1.00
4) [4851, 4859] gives 0.88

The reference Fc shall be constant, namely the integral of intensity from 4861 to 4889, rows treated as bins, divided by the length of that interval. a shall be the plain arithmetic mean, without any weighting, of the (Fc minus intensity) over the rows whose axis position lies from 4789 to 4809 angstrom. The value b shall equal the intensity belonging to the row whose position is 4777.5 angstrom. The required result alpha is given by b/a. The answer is -84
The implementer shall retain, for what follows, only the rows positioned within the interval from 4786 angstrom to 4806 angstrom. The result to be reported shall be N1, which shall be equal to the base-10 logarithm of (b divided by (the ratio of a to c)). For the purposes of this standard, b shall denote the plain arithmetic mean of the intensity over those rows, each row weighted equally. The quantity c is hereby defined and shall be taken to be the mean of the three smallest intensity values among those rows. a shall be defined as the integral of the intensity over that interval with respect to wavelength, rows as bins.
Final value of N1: -0.8763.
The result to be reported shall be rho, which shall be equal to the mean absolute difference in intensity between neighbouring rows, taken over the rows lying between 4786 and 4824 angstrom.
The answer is 0.113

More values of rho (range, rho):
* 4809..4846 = 0.139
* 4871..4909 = 0.105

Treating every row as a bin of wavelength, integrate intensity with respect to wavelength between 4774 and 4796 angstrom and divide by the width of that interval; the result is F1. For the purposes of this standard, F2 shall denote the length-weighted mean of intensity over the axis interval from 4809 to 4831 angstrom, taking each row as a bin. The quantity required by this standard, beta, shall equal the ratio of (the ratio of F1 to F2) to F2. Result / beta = 0.348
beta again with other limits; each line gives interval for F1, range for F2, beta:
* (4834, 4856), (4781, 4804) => 0.355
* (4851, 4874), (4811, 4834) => 0.309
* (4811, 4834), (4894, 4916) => 0.345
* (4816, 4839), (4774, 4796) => 0.354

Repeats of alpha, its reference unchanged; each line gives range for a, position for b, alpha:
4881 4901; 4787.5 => -37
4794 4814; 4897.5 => -34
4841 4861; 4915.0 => 28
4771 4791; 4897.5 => -13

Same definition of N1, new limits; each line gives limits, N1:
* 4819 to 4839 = -0.8798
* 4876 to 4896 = -0.8675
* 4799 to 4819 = -0.8804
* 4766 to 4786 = -0.8710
